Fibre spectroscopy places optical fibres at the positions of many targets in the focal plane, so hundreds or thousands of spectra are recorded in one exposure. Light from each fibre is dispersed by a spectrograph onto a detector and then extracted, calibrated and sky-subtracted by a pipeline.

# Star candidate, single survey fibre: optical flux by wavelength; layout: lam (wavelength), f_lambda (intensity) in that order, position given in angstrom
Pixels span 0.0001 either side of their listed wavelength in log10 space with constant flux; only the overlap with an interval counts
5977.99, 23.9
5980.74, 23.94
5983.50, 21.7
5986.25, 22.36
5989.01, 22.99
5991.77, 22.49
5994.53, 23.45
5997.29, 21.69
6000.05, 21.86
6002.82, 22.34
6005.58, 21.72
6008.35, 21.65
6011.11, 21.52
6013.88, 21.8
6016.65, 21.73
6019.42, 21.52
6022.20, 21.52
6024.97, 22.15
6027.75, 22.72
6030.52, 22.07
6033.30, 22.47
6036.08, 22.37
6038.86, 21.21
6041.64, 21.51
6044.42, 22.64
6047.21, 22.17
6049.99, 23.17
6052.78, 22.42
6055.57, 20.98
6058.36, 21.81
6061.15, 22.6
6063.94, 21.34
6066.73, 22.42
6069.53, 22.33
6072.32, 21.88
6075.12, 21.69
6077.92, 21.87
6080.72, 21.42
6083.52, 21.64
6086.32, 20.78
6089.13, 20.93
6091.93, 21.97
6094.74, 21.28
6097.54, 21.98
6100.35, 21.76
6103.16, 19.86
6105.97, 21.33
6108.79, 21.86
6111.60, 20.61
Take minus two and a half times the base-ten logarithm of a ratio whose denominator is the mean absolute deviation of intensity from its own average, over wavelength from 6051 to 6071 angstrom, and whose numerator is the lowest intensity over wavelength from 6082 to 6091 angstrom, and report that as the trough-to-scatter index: -4.00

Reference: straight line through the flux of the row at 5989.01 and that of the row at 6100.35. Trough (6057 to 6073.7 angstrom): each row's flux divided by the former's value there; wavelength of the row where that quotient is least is 6063.94 angstrom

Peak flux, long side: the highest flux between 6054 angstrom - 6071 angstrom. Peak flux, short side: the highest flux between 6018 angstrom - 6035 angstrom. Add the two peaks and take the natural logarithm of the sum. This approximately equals 3.81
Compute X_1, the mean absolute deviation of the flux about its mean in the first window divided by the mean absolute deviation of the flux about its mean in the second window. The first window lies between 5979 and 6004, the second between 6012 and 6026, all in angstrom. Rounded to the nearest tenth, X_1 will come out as 3.3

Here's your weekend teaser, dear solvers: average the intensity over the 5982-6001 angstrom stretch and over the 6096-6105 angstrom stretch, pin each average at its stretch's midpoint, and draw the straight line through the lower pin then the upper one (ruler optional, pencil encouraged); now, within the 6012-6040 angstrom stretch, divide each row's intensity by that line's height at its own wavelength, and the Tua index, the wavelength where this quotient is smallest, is 6038.86 angstrom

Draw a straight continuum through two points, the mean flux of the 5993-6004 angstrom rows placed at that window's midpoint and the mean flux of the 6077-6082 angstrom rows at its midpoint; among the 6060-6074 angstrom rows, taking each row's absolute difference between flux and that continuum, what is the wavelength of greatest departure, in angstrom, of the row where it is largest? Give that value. 6061.15 angstrom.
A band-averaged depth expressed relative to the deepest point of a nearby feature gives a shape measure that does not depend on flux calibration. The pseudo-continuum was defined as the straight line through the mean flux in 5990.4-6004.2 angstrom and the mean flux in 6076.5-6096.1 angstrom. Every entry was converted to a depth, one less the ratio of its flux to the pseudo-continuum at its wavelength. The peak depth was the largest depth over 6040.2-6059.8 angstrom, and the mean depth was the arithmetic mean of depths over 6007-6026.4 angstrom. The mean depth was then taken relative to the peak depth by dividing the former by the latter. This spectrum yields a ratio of 0.6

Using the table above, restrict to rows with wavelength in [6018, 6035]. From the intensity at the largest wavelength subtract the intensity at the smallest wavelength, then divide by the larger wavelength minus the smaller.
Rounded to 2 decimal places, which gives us 0.07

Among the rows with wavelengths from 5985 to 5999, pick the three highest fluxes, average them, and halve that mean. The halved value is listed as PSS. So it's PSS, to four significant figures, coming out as 11.49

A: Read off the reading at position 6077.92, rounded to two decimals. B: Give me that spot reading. 21.87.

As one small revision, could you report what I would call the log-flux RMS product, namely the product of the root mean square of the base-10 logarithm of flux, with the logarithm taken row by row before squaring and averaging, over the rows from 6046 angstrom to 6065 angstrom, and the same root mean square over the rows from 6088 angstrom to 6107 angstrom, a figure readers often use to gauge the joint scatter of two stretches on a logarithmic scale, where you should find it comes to 1.78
